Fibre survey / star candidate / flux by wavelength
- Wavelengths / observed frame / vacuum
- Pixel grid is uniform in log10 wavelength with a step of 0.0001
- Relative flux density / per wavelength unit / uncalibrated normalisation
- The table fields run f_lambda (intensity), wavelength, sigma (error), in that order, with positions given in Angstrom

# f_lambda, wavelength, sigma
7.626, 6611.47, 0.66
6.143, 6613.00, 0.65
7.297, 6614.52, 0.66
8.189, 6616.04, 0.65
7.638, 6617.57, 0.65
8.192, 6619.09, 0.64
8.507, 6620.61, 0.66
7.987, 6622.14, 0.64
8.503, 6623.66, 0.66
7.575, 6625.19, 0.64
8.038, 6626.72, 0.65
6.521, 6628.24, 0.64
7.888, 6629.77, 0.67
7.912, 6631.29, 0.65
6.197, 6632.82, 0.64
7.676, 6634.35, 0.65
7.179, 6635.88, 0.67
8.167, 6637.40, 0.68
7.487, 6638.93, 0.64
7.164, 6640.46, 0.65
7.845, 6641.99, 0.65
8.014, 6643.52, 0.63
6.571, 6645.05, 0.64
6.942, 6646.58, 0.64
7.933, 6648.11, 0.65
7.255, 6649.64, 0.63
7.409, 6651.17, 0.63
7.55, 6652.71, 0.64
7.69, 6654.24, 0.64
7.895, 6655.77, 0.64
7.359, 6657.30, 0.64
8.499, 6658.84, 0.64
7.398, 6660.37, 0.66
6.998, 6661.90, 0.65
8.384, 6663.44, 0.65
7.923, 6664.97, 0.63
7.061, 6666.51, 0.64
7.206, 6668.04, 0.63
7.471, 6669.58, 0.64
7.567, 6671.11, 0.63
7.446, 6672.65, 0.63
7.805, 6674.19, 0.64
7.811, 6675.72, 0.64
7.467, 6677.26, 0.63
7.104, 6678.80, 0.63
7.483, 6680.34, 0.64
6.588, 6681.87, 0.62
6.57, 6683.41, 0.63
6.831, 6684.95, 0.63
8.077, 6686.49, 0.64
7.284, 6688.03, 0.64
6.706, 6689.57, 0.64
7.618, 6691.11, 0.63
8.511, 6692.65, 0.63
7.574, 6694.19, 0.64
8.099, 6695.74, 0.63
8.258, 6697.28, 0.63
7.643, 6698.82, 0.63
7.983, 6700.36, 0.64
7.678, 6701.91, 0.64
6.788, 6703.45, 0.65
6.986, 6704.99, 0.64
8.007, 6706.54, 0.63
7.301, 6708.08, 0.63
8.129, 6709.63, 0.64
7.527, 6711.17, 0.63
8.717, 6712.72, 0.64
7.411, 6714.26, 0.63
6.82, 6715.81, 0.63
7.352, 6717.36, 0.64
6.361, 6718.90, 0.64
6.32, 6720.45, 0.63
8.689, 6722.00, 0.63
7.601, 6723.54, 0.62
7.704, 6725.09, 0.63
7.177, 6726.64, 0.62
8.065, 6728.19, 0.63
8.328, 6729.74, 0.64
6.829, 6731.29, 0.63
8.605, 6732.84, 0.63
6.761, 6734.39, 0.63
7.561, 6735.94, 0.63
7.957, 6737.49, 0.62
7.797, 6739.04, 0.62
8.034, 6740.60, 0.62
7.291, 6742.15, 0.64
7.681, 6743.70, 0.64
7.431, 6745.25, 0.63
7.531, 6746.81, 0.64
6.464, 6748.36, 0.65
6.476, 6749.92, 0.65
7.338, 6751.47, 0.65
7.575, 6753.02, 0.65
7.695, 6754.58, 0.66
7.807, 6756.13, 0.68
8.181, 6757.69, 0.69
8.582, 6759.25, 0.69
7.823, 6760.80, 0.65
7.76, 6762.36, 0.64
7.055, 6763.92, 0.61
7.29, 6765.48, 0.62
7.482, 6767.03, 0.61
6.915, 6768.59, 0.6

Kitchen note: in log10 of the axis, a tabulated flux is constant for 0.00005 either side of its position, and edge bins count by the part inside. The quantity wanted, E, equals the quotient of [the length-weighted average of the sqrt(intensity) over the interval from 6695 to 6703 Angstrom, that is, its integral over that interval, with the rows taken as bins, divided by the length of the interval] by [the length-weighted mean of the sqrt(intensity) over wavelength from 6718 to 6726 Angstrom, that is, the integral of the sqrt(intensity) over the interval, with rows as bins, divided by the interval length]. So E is 1.04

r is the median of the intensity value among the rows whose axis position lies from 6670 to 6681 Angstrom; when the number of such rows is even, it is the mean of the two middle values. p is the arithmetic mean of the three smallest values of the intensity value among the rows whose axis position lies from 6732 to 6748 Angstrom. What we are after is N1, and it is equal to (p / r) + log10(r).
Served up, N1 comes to 1.83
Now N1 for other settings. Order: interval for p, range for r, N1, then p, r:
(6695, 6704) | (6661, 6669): 1.88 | 7.37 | 7.2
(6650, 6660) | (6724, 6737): 1.86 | 7.44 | 7.6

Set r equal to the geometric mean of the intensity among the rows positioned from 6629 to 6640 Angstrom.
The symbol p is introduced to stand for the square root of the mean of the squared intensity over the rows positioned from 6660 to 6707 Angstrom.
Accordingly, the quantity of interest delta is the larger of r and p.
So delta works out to 7.51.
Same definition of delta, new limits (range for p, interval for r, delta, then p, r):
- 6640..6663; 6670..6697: 7.52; 7.52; 7.42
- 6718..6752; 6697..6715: 7.68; 7.49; 7.68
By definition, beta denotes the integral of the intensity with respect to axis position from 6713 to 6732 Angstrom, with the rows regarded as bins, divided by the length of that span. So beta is 7.43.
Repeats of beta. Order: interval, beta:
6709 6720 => 7.43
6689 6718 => 7.64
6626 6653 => 7.43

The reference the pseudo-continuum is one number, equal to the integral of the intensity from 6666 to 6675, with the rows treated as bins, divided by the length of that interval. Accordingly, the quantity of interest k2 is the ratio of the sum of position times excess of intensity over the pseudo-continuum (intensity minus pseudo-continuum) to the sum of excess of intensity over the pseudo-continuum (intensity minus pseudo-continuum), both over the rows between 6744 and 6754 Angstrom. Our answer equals 6749.1 Angstrom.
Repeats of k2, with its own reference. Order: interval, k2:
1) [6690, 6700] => 6694.9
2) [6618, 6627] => 6622.3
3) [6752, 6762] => 6758.0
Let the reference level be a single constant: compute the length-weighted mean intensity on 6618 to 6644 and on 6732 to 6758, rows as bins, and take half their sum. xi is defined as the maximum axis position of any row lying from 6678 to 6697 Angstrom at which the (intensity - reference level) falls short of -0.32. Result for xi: 6689.57 Angstrom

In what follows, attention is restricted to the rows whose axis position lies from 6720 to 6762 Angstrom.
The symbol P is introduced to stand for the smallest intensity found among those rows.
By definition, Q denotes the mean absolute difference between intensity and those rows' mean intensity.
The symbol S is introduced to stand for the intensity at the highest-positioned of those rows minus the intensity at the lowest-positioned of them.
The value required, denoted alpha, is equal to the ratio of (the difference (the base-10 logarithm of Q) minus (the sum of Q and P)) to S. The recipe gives -5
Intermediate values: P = 6.32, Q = 0.48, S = 1.5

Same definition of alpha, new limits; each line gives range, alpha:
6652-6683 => 8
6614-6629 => 9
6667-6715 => -36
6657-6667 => 26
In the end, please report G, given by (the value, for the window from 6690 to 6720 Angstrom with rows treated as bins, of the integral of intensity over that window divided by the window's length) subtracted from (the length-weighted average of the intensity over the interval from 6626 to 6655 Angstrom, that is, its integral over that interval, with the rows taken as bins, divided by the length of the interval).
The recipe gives -0.15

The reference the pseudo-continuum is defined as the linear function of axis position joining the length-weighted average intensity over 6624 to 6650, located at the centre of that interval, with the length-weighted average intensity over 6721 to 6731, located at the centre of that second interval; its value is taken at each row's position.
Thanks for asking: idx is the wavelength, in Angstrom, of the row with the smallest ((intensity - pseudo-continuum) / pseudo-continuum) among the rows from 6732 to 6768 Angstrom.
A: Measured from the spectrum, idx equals 6748.36 Angstrom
